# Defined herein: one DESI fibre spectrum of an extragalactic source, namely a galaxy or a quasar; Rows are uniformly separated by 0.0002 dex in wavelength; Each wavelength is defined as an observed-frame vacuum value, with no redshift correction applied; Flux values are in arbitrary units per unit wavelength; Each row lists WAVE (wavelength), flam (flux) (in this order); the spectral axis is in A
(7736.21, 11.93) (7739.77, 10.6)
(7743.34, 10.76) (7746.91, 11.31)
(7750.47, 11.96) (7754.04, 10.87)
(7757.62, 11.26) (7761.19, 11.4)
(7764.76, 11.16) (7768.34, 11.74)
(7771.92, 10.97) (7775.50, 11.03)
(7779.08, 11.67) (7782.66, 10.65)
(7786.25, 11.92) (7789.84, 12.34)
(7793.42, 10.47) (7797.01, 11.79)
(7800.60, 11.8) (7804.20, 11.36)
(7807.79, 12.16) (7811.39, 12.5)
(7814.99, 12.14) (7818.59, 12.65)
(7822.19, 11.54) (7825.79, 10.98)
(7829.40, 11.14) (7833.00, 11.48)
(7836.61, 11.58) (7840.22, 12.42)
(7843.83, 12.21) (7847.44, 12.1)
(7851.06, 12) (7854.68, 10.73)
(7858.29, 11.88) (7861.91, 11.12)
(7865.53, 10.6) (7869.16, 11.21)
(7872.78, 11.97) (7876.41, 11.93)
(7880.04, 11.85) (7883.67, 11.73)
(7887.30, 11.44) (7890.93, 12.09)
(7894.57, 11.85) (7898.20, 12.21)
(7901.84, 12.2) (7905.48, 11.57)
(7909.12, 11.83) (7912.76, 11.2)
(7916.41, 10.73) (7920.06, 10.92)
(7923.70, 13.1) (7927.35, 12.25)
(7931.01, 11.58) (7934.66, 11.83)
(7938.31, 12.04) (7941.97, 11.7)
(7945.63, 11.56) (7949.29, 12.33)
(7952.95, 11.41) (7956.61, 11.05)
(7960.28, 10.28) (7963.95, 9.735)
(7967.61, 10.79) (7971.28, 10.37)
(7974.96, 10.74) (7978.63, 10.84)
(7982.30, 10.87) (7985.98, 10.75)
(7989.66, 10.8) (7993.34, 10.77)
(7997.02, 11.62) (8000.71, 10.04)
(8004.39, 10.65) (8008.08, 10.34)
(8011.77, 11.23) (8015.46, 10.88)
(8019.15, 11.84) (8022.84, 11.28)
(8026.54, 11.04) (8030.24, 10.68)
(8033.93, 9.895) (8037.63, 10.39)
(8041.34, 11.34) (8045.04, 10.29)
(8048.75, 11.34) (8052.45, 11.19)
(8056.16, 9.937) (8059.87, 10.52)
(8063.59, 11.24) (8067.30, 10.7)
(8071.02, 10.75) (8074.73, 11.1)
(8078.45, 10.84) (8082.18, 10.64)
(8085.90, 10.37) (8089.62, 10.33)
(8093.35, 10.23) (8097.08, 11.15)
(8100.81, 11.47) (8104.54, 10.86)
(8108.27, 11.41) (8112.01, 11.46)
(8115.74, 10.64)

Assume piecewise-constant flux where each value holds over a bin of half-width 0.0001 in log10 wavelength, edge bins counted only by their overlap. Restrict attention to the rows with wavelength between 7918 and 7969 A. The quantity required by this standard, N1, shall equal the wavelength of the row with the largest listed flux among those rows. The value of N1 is 7923.70 A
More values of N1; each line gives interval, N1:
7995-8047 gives 8019.15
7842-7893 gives 7843.83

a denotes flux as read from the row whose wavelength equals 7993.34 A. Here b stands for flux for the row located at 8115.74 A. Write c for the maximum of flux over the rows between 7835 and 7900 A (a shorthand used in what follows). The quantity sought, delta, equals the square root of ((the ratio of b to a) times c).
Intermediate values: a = 10.77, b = 10.64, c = 12.42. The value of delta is 3.50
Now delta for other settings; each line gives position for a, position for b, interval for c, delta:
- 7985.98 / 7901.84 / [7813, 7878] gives 3.79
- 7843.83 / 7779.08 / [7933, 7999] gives 3.43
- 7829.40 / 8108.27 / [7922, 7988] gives 3.66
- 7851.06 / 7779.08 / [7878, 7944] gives 3.57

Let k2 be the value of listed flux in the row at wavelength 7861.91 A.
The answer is 11.12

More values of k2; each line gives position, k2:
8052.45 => 11.19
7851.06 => 12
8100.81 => 11.47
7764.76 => 11.16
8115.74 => 10.64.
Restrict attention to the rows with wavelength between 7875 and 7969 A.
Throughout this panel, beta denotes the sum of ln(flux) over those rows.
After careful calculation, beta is 63.6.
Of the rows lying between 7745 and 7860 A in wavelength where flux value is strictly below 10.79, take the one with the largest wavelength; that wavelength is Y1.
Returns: 7854.68 A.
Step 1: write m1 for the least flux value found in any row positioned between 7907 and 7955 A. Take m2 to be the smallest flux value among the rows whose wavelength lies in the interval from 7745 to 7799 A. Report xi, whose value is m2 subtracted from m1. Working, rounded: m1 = 10.73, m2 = 10.47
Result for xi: 0.3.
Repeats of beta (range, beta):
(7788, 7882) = 63.9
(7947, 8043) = 61.9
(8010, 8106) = 61.9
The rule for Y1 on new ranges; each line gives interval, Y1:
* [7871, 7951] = 7916.41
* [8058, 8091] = 8089.62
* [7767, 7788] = 7782.66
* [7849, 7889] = 7865.53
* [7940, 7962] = 7960.28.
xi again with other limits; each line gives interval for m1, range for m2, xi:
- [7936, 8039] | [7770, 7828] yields -0.7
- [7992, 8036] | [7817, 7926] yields -0.7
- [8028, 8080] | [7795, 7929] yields -0.7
